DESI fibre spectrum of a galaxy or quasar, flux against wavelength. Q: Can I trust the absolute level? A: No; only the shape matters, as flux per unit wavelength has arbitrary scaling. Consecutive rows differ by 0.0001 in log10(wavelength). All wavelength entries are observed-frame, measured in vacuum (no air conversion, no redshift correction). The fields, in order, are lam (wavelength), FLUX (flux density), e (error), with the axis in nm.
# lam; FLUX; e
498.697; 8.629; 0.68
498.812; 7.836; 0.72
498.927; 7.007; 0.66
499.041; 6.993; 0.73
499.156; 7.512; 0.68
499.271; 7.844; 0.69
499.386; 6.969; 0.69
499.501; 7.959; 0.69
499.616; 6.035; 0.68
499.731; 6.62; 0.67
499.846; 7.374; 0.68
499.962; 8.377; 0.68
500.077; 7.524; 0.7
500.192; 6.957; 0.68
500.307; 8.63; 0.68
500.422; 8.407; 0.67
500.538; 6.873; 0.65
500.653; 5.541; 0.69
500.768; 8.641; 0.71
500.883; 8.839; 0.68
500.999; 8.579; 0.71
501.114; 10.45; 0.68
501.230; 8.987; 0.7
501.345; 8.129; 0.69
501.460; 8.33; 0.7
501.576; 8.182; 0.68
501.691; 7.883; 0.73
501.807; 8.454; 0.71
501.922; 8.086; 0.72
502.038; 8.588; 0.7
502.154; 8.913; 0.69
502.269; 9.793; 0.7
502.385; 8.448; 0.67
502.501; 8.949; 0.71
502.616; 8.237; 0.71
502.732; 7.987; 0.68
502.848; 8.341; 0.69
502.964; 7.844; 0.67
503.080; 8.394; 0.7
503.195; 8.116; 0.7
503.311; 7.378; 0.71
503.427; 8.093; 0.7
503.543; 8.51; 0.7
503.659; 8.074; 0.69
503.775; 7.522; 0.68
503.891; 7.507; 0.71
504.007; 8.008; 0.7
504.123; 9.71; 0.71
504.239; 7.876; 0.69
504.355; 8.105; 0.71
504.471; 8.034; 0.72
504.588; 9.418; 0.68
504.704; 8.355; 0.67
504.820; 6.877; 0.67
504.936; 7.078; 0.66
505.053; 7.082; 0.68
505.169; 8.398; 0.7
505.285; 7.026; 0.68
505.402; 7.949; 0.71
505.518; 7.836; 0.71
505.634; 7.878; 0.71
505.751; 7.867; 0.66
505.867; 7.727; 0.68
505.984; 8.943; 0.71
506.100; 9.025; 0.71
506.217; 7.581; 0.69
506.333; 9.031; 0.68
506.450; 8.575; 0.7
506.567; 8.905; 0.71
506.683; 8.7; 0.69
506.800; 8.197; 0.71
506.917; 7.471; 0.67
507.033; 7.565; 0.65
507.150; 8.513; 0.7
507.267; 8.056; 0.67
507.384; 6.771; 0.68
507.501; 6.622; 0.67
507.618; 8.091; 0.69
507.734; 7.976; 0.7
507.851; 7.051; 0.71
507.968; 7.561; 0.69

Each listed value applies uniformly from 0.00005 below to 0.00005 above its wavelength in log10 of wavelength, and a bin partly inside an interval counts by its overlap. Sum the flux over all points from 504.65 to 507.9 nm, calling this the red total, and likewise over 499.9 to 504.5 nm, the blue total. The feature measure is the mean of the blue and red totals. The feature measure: 275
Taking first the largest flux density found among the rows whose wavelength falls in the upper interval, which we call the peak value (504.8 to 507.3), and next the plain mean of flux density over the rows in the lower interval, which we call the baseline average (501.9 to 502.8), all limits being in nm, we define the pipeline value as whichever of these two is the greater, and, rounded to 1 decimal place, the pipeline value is 9.0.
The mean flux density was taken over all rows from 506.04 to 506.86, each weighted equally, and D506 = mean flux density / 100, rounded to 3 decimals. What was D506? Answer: 0.086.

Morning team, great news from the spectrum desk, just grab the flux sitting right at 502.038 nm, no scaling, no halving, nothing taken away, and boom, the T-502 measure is 8.588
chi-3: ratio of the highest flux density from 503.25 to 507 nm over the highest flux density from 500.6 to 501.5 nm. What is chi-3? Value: 0.93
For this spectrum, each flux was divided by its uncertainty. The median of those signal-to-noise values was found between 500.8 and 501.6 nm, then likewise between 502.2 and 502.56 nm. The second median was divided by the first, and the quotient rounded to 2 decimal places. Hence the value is 1.04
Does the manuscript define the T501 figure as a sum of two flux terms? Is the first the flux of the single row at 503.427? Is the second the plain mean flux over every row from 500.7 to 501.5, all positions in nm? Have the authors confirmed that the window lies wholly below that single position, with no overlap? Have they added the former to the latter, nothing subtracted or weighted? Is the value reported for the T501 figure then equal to 16.9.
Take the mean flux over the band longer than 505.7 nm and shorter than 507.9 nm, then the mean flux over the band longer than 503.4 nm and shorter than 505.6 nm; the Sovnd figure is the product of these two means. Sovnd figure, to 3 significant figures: 64.1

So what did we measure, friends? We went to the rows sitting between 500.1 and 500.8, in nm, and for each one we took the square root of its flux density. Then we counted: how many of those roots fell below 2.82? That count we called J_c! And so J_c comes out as 3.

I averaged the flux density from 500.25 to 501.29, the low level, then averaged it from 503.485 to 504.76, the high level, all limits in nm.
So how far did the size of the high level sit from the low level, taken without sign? 0.04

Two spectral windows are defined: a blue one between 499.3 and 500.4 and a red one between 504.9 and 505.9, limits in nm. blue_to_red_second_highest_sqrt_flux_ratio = 1.03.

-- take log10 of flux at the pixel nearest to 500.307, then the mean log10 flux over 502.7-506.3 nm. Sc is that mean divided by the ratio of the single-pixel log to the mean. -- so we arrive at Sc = 0.87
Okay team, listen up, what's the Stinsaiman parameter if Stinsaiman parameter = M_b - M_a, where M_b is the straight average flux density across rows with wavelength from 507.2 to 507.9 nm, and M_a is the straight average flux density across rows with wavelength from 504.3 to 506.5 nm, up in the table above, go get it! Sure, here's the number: -0.6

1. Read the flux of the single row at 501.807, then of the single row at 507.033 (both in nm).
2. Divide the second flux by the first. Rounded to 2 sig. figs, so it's 0.89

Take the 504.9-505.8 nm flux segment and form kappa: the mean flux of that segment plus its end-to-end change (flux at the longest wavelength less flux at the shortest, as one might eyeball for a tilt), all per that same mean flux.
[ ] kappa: 1.10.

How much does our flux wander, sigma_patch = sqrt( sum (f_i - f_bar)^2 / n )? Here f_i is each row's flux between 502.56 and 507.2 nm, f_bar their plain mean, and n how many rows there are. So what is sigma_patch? 0.63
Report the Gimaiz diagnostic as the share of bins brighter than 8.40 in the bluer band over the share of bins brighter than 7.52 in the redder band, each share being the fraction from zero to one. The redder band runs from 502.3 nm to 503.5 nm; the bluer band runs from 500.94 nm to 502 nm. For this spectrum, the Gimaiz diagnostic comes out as 0.5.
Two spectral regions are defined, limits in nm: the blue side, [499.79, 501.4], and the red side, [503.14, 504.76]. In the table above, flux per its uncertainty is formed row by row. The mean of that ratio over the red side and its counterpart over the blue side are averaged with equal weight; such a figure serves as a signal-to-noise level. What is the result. 11.8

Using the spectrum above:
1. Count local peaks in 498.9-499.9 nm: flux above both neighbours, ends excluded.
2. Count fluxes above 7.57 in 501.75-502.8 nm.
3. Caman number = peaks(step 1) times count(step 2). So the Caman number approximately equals 18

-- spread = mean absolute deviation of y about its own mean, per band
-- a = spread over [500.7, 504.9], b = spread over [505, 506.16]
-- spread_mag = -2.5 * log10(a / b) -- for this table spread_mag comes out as 0.0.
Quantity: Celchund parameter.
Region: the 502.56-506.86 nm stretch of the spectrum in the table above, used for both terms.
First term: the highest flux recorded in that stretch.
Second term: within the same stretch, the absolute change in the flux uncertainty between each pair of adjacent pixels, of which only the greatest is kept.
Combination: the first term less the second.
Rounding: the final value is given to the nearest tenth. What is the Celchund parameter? 9.7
